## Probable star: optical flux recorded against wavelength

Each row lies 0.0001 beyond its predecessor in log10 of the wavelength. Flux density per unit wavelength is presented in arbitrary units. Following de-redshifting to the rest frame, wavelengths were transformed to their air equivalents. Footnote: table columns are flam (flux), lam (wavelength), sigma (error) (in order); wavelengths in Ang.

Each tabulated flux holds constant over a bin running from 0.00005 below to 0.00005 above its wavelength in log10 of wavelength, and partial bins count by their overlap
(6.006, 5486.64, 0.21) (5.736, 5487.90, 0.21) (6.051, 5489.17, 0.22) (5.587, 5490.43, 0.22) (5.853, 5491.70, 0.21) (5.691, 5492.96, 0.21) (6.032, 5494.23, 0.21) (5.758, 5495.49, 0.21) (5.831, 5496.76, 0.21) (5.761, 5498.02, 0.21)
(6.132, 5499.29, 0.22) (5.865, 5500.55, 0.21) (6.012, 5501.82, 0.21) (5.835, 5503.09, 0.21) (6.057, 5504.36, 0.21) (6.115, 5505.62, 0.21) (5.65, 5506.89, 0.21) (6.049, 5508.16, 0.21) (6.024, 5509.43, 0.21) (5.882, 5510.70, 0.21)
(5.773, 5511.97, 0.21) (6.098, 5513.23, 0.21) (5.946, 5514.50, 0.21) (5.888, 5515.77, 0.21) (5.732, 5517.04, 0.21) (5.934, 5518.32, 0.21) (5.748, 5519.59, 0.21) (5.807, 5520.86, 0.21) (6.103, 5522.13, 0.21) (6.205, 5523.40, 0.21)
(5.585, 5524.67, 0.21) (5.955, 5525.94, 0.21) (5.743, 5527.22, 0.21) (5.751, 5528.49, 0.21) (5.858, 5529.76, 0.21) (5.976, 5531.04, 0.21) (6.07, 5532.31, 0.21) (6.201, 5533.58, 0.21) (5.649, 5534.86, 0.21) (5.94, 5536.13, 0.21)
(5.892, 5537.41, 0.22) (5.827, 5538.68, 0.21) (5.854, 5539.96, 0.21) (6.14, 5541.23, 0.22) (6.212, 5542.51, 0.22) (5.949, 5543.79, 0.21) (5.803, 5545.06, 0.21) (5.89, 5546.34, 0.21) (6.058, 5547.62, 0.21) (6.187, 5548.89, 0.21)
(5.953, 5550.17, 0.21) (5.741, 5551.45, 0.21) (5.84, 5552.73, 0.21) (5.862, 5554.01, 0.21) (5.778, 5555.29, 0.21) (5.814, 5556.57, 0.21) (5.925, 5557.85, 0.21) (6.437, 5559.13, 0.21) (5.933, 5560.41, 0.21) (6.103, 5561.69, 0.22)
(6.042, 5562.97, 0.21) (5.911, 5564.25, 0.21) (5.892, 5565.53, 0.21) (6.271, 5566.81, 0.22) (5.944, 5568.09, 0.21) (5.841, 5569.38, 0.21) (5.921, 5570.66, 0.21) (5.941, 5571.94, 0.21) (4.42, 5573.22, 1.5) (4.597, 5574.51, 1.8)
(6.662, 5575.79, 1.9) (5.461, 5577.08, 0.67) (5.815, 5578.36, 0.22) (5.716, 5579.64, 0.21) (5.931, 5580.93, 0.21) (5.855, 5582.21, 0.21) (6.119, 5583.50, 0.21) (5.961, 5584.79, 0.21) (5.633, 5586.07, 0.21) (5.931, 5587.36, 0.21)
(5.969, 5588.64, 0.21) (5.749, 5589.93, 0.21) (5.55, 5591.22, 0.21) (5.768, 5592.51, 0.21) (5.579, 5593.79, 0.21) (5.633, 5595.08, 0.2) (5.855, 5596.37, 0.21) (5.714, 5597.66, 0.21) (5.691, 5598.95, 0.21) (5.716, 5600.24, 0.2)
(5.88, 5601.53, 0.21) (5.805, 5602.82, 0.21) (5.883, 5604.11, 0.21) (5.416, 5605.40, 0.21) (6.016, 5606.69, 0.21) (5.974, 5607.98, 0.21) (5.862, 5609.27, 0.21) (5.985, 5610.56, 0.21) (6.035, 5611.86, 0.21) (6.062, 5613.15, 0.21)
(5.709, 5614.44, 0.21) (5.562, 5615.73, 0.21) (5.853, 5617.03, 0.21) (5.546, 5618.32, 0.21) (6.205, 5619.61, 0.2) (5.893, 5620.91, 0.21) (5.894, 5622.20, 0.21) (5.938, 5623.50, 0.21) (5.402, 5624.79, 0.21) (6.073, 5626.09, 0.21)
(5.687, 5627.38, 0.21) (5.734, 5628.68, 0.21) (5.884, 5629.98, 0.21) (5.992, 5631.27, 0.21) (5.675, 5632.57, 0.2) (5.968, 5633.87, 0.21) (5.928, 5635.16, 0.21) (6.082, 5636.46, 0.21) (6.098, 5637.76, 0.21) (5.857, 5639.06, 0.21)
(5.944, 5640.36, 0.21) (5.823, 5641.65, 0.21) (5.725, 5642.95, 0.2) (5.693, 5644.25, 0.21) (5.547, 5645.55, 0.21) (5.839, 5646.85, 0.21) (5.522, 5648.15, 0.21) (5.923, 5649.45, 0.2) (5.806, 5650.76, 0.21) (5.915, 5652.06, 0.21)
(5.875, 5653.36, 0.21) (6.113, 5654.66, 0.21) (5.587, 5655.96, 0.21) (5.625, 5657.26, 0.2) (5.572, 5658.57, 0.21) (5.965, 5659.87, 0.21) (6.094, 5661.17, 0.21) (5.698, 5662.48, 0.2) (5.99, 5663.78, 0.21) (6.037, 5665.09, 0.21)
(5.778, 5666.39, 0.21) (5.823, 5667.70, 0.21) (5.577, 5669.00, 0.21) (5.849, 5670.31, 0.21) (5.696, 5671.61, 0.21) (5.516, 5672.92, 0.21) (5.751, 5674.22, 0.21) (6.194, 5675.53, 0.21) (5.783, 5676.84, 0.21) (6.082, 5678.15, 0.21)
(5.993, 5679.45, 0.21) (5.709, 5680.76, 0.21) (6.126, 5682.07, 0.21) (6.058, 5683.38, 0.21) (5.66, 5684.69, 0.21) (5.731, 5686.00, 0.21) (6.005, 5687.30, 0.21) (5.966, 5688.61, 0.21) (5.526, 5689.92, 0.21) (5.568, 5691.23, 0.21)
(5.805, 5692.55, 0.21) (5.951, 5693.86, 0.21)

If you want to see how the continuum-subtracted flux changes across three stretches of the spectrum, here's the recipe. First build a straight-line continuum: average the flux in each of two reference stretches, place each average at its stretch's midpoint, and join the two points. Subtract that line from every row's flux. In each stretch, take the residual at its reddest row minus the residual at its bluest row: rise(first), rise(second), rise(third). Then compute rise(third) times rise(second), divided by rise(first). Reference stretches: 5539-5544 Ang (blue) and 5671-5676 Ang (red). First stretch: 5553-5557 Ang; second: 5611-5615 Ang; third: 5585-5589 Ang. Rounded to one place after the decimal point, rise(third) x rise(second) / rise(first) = 2.5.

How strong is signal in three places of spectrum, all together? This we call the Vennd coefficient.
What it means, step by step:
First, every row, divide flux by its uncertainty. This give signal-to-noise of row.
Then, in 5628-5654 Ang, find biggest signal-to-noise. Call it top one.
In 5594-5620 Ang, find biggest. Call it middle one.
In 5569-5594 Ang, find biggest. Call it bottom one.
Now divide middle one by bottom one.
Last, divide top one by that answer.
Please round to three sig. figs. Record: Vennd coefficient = 27.8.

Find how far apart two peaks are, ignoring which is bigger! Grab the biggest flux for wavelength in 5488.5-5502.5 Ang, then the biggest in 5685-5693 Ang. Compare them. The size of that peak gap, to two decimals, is 0.13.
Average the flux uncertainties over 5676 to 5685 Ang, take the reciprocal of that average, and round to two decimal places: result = 4.76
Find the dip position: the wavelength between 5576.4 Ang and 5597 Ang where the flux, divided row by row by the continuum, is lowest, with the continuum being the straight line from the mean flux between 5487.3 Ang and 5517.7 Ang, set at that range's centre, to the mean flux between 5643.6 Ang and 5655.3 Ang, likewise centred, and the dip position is 5577.08 Ang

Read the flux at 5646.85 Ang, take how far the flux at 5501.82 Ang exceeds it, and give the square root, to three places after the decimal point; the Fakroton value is 0.416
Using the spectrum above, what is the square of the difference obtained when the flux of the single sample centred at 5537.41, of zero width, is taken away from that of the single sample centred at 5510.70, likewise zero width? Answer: 0.000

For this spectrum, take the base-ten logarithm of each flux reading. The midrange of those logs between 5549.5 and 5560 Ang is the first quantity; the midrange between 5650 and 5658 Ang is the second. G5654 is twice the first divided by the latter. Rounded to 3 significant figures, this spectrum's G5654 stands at 2.04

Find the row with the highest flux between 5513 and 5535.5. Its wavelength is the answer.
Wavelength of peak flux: 5523.40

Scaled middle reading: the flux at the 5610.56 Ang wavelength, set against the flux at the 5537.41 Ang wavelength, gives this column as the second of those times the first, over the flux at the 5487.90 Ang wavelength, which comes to 6.15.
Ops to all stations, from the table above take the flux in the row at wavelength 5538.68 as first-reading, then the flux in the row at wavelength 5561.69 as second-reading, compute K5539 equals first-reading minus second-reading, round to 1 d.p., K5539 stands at -0.3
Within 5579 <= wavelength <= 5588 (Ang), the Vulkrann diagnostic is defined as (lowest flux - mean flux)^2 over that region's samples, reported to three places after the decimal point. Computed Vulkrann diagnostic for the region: 0.060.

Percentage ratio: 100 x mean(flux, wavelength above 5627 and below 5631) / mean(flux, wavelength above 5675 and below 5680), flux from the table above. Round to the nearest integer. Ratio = 96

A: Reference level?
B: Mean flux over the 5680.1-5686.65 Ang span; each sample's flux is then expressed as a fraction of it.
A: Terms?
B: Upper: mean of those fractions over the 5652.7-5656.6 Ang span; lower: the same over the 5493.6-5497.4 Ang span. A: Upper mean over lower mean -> 1.00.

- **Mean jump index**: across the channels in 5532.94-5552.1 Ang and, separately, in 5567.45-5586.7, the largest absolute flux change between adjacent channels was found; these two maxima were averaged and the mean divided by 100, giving 0.0131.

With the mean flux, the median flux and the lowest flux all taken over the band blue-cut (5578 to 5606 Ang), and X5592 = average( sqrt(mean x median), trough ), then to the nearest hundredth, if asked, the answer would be 5.60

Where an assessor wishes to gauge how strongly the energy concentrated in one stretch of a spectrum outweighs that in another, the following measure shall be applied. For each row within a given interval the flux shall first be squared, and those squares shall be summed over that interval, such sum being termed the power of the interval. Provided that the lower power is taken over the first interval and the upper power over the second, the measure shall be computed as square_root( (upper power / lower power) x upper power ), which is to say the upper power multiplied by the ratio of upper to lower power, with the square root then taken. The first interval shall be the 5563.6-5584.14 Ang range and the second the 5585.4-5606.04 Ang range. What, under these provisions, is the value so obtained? 22.7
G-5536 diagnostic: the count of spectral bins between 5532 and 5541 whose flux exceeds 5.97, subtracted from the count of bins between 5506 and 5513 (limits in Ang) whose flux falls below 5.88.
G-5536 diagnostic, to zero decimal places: 0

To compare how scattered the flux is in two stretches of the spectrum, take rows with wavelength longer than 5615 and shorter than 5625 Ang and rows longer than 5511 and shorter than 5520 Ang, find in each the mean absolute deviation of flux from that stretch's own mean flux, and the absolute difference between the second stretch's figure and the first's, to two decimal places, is 0.11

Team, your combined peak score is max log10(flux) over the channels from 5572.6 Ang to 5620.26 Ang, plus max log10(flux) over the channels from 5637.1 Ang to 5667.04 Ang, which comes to 1.61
